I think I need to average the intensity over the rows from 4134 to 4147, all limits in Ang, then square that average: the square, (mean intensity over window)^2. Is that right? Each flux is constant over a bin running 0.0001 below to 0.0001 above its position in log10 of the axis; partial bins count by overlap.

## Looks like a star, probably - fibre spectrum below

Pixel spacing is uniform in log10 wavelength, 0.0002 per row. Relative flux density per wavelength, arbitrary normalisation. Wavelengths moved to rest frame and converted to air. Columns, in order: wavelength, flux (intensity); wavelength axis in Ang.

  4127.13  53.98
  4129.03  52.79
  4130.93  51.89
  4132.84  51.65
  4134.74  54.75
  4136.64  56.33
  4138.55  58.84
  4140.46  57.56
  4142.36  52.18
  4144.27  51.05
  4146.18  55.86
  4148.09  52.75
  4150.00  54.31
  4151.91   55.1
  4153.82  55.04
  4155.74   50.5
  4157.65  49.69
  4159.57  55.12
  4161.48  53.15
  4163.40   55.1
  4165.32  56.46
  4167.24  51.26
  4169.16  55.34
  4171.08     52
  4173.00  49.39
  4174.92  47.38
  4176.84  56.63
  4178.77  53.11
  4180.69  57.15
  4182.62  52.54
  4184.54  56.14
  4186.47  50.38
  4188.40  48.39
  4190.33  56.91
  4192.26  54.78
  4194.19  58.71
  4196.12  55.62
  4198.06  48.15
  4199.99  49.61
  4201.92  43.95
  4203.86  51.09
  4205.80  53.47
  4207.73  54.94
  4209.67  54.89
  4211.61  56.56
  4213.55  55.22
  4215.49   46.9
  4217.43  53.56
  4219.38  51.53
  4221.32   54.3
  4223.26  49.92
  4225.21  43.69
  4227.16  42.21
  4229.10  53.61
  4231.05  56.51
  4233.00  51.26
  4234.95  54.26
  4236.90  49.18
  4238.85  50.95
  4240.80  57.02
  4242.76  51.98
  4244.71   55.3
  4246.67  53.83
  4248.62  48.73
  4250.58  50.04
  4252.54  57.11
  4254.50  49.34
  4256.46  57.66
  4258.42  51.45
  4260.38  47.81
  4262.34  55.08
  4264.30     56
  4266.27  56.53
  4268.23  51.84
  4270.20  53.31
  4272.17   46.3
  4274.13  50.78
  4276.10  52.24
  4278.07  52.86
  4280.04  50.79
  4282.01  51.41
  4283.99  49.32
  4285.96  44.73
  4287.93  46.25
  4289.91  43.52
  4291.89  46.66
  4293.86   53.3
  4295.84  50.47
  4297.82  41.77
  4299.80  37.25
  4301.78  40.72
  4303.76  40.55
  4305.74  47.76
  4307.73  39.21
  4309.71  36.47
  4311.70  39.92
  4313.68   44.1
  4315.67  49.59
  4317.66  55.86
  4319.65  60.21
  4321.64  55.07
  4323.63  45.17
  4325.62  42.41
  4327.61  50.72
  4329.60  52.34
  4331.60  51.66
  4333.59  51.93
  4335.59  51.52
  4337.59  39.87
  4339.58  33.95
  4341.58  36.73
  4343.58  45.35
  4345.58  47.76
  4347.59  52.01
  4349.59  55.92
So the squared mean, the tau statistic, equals 3050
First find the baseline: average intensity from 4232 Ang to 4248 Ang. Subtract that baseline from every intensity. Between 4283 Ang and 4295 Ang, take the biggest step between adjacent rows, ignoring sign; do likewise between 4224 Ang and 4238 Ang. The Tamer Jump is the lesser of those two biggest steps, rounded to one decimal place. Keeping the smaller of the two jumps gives 6.6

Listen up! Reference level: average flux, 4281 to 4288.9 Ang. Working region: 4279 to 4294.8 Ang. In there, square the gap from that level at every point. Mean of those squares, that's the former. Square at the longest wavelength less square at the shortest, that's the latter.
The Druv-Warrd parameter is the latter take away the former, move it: 10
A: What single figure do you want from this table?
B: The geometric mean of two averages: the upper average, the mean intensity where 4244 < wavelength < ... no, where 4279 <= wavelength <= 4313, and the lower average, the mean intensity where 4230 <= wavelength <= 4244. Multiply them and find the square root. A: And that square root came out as 48.7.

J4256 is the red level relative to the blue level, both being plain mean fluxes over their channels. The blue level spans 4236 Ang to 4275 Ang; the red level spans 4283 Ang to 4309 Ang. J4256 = 0.85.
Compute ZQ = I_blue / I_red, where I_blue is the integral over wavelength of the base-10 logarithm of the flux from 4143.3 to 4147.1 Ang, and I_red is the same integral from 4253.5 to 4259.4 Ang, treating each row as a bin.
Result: 0.65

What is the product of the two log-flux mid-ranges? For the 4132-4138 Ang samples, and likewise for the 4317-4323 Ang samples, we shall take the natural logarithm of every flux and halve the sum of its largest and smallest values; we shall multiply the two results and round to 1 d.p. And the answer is 16.2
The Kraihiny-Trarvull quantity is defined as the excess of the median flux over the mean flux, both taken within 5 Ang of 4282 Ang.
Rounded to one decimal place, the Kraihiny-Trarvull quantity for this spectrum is 1.0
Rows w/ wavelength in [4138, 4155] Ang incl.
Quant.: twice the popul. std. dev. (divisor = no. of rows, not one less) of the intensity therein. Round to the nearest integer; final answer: 5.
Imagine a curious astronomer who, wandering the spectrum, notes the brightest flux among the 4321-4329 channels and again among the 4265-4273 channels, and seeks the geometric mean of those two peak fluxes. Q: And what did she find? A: 55.8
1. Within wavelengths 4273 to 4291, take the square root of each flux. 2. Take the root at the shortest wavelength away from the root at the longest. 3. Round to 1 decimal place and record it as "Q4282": -0.5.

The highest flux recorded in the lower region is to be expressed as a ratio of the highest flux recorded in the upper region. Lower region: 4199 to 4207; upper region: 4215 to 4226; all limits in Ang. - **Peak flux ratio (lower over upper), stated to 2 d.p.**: 0.98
